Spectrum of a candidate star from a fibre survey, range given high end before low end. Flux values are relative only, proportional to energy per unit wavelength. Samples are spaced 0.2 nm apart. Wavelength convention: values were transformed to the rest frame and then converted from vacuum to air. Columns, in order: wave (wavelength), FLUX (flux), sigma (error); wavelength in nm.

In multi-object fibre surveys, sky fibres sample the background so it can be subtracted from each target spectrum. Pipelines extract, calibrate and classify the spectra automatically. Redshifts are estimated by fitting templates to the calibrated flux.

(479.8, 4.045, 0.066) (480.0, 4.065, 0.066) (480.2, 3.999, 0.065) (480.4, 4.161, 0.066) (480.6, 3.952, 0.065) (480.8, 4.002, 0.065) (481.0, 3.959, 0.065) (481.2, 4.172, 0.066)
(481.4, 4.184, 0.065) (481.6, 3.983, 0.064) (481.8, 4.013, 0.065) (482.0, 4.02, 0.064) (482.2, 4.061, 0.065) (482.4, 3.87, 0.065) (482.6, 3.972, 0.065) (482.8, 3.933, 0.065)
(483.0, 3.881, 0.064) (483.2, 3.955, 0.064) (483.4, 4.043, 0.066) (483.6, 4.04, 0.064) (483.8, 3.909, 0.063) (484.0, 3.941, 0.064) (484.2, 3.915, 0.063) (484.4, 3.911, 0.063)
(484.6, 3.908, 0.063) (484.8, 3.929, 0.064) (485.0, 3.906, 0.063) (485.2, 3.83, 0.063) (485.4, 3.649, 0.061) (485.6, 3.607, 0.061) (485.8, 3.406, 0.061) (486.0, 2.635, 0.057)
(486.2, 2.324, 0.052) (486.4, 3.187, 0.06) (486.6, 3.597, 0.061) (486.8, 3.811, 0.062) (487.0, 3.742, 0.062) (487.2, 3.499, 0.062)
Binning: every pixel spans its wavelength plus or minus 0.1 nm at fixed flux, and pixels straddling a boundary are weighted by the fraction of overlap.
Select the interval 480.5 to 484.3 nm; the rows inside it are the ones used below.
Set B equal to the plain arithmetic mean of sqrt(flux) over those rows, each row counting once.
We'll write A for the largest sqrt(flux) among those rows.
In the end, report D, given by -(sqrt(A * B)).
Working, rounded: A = 2.05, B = 2.00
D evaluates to -2.02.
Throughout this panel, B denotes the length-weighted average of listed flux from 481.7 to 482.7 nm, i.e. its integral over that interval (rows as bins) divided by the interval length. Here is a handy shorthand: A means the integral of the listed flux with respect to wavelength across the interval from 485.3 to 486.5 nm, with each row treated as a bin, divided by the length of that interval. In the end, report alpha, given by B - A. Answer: 0.9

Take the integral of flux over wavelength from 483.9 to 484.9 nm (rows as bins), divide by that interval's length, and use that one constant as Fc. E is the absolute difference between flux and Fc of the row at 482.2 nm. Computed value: 0.14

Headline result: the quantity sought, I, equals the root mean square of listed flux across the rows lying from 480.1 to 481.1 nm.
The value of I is 4.02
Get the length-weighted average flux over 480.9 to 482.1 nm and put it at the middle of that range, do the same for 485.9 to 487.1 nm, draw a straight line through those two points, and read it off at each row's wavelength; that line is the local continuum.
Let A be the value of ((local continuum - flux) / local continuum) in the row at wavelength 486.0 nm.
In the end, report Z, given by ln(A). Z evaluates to -2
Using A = 0.20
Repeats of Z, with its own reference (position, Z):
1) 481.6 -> -4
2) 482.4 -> -5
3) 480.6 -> -3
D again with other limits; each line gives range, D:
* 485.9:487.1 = -1.87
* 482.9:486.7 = -1.96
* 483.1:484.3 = -2.00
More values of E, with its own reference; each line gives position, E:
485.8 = 0.51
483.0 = 0.04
